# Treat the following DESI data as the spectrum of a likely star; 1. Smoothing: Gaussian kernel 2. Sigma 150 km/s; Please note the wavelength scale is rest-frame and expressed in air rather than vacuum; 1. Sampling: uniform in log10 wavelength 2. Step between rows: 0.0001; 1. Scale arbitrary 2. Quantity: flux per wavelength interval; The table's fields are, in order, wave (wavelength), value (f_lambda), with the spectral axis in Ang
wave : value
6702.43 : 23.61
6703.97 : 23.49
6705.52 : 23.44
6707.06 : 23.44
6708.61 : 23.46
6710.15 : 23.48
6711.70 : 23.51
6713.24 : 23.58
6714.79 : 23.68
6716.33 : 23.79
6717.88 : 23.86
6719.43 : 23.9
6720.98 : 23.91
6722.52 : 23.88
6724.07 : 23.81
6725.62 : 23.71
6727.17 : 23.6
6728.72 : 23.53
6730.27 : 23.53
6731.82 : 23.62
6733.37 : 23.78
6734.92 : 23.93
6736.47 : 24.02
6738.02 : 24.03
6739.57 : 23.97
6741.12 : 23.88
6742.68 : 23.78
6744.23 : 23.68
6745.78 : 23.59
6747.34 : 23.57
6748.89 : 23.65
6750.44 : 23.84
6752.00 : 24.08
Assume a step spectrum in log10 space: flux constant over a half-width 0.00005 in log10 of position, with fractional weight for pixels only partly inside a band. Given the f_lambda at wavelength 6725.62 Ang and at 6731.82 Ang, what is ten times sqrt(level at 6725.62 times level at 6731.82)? 236.6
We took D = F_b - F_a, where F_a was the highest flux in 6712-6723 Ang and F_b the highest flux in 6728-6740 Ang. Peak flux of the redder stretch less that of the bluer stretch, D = 0.12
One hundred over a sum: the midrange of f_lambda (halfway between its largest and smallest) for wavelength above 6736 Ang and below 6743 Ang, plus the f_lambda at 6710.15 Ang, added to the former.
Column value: 2.11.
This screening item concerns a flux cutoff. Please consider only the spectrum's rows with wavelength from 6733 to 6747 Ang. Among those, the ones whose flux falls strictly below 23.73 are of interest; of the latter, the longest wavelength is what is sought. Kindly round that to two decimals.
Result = 6745.78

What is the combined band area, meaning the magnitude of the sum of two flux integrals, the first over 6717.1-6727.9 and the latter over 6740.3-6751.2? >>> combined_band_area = 516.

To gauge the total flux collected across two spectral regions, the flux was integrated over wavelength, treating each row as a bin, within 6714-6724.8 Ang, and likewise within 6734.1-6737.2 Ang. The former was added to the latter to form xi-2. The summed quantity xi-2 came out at 332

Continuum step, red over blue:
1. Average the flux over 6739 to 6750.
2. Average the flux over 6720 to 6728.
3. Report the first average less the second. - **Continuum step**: -0.05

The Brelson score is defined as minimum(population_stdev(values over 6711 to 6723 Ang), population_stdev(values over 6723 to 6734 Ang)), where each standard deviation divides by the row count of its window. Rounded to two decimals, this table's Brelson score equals 0.11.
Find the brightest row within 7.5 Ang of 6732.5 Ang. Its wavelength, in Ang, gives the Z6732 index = 6738.02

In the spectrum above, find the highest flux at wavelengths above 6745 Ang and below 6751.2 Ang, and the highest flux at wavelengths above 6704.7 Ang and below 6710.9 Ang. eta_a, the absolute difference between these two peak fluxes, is 0.36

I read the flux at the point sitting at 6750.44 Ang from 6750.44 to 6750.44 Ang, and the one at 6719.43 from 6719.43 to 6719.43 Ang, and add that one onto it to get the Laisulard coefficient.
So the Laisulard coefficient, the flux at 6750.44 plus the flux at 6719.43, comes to 47.7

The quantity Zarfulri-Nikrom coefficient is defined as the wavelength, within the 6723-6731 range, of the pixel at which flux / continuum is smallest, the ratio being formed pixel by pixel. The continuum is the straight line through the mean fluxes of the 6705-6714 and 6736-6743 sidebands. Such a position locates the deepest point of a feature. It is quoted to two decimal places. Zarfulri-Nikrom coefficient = 6730.27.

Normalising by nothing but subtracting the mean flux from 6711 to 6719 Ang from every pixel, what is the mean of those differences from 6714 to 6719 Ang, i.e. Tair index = 0.09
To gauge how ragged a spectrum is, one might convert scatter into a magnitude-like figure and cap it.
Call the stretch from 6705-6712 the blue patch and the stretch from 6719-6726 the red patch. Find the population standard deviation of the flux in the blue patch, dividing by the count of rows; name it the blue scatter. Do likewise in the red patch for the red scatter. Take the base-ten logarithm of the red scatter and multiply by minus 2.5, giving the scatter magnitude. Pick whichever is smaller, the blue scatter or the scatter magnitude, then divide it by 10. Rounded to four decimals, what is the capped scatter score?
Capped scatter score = 0.0027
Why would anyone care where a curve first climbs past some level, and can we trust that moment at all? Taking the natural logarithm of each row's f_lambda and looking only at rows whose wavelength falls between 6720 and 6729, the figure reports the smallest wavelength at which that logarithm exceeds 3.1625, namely 6720.98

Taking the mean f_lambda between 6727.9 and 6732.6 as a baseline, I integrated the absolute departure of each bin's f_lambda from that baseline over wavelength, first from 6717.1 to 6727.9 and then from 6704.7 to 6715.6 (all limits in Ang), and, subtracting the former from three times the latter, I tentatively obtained 0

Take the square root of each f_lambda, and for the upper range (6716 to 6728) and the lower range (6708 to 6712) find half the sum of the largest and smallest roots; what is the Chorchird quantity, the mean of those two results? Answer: 4.86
